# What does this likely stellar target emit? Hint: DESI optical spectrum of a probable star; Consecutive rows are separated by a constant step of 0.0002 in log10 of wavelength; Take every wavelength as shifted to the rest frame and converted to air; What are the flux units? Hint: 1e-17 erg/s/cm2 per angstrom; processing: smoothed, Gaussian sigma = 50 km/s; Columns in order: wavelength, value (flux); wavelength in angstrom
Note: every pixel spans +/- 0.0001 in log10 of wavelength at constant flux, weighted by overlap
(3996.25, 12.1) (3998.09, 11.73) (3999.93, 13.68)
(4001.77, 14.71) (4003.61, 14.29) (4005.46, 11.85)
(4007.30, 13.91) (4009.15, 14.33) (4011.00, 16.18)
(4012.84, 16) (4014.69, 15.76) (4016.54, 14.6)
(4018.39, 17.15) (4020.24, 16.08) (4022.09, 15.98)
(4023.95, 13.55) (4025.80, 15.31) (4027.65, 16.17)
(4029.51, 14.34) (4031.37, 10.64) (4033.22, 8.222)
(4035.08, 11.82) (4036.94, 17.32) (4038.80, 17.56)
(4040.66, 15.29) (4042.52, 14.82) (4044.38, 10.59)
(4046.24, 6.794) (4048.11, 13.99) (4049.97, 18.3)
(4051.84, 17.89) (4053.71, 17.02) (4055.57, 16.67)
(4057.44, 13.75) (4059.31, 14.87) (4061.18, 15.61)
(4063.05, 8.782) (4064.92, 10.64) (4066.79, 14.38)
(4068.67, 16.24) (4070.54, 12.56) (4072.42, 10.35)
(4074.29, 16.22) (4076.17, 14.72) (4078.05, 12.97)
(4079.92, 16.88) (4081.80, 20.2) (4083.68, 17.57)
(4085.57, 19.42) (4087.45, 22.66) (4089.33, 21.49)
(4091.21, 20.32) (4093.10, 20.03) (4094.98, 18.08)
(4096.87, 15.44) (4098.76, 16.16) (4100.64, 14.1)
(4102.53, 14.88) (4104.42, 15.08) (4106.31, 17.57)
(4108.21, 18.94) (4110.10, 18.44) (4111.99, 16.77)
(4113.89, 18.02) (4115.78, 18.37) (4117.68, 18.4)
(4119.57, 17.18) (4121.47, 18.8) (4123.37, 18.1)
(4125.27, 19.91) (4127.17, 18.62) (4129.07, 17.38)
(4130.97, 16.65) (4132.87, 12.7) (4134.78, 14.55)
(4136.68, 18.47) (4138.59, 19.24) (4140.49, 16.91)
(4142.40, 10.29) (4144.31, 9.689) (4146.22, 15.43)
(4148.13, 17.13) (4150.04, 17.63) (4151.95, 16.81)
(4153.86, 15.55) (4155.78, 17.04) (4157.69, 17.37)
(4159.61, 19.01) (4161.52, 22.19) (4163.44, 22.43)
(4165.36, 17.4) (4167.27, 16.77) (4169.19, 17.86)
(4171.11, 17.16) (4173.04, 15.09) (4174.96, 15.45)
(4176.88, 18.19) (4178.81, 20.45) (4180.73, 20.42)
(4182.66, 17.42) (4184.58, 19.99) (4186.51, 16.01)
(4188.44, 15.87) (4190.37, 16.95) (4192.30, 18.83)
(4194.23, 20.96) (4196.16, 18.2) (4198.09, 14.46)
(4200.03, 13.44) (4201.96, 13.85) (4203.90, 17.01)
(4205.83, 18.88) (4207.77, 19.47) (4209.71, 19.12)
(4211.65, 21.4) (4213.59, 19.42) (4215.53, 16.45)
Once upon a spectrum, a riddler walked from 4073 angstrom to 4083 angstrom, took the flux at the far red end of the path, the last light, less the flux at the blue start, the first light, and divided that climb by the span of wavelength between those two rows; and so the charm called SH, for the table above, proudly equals 0.5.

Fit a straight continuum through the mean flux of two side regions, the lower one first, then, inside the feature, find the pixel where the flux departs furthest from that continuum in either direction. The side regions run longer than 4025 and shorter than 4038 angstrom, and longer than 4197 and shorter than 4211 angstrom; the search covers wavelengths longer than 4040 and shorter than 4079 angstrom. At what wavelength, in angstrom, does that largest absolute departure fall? 4046.24 angstrom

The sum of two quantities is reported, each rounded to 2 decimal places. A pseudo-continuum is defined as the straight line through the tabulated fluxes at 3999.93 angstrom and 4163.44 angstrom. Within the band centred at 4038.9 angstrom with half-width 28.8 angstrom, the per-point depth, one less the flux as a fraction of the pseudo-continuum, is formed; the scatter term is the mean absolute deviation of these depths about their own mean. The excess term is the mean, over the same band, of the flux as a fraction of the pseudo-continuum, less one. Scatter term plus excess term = 0.08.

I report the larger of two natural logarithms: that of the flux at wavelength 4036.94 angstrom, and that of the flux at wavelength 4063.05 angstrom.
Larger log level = 2.85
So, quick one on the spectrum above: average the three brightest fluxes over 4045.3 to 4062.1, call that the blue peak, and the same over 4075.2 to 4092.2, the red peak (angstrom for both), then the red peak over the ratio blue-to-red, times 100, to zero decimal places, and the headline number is 2604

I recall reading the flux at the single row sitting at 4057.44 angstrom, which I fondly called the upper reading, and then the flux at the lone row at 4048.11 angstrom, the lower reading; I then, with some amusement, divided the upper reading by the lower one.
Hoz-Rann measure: 0.98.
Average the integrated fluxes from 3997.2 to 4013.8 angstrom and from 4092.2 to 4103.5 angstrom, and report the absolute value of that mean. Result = 210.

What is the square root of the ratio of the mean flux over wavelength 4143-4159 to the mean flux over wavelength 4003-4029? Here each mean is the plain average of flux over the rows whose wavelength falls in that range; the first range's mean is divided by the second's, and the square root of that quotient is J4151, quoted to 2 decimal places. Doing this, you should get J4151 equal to 1.02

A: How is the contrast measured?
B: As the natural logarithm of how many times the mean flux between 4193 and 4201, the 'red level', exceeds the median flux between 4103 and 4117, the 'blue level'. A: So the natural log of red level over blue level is -0.07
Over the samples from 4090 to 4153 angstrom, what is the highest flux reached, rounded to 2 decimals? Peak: 20.32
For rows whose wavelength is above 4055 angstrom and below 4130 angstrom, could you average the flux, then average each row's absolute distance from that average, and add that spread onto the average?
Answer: 19.0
